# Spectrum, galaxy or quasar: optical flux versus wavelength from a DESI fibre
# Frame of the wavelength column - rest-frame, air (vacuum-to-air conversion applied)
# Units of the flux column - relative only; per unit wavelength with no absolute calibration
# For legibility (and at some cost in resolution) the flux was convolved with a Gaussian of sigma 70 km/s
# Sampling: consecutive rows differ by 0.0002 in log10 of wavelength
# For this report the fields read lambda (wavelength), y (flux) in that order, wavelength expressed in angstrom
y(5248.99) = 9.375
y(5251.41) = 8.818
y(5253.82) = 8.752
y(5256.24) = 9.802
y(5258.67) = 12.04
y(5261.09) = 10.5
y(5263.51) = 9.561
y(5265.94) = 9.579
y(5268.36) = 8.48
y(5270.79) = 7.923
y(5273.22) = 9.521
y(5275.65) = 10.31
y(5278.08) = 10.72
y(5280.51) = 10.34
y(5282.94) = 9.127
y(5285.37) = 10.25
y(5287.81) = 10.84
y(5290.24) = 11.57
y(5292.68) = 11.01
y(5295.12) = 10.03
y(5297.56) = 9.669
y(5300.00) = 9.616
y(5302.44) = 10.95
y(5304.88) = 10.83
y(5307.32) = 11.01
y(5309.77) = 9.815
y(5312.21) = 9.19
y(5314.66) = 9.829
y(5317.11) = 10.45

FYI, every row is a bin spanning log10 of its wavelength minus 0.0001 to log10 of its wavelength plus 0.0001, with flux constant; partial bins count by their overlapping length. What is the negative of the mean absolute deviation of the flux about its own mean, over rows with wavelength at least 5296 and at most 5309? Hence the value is -0.62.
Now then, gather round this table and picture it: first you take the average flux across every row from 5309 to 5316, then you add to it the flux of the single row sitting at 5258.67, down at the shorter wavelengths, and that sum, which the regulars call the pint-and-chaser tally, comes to 21.7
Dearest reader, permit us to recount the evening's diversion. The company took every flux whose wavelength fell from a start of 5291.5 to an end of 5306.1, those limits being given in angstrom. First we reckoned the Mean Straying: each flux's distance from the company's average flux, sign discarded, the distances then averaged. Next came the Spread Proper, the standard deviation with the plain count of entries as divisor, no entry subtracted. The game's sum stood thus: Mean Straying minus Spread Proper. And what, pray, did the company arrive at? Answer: -0.017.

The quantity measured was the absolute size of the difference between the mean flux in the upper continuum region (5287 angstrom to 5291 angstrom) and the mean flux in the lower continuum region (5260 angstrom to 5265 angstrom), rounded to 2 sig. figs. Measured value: 1.2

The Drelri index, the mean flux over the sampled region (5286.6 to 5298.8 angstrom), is 10.6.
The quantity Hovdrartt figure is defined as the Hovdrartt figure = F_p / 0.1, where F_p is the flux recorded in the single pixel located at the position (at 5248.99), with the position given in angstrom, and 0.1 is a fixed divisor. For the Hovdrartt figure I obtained 94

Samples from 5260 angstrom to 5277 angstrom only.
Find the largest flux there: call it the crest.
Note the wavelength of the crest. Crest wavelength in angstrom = 5261.09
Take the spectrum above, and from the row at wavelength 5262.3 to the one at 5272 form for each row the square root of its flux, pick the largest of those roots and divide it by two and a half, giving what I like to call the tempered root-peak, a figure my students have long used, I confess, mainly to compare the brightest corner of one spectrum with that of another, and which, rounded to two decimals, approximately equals 1.24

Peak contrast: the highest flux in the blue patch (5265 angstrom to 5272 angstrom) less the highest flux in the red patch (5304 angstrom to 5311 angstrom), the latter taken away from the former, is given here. -1.4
